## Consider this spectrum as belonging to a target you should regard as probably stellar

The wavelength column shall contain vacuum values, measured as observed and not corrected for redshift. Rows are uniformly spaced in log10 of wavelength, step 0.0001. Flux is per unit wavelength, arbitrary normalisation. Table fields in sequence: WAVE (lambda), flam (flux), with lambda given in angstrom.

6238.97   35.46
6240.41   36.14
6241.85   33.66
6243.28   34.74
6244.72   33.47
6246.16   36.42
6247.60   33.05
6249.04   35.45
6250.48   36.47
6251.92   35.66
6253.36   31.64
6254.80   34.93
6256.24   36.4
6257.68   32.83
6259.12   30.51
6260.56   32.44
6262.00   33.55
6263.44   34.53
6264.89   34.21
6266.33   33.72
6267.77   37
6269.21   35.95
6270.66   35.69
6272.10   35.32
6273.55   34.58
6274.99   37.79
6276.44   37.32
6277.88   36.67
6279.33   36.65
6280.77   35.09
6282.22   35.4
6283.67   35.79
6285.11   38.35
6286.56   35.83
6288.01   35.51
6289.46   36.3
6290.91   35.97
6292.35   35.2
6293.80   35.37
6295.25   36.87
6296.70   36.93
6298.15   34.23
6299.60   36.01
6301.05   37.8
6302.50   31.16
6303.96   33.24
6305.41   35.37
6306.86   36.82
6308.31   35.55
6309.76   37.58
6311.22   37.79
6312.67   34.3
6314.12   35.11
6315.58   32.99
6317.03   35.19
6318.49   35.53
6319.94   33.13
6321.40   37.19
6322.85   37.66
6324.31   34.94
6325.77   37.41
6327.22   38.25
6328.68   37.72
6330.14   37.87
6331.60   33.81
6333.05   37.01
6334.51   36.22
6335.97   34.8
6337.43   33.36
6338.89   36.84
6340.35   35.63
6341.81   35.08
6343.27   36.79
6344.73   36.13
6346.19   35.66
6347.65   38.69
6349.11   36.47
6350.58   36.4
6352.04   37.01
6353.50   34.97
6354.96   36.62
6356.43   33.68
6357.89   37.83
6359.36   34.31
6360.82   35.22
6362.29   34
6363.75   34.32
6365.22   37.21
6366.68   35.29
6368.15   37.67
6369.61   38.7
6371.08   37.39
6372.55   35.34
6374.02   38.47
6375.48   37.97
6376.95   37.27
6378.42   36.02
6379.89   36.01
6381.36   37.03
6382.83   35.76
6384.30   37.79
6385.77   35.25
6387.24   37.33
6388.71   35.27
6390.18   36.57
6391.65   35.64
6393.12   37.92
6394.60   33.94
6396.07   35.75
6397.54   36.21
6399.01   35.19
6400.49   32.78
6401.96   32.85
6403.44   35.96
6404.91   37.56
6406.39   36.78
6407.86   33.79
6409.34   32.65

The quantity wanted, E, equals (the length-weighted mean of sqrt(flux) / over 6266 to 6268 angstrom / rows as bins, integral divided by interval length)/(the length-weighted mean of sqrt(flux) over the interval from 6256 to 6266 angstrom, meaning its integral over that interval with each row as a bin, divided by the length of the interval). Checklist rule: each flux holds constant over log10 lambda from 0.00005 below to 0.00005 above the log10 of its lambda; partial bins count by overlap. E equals 1.030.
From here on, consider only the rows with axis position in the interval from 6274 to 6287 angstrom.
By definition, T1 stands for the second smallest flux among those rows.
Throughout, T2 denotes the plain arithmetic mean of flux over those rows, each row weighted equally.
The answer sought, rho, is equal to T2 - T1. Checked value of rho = 1.1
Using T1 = 35.4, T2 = 36.5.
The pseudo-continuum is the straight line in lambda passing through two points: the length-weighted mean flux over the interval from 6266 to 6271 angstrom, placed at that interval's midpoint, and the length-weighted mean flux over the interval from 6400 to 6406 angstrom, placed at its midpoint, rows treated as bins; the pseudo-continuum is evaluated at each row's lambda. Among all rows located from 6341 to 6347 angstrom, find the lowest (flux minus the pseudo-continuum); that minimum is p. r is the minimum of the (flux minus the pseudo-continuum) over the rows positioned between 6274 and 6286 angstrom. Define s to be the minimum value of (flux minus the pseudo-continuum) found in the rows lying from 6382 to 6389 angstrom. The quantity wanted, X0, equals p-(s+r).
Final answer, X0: 0.2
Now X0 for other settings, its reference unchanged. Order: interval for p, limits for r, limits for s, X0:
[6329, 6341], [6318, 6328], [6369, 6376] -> 0.1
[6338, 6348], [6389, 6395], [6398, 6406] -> 3.1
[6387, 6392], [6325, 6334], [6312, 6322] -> 4.3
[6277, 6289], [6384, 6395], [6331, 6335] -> 2.1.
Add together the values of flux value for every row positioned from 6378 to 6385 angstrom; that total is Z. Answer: 183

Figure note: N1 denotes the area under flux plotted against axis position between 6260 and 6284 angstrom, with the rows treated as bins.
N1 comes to 850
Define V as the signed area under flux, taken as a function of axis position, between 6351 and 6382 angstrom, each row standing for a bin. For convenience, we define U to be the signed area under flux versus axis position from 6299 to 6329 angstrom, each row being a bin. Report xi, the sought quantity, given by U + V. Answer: 2197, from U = 1072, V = 1125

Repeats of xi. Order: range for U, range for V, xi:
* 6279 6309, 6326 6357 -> 2192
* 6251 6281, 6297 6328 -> 2151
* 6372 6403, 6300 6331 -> 2227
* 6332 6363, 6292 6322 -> 2172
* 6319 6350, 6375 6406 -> 2238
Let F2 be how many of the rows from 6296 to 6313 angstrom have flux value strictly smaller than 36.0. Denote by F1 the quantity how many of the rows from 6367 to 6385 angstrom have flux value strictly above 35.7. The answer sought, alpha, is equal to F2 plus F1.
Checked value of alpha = 17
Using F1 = 11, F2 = 6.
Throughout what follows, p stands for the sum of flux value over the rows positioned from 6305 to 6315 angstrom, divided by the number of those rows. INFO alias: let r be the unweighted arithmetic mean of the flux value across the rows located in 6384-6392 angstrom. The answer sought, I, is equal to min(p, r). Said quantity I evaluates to 36.1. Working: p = 36.1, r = 36.3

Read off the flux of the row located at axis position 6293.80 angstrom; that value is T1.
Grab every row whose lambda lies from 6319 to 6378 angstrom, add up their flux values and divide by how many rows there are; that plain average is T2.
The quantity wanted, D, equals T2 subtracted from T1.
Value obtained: -0.89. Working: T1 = 35.37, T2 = 36.3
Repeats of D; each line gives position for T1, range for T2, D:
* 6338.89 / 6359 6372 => 0.83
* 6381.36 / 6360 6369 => 1.41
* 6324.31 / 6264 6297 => -1.04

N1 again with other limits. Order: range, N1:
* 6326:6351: 907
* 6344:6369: 900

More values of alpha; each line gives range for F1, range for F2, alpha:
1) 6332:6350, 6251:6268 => 17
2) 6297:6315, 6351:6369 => 12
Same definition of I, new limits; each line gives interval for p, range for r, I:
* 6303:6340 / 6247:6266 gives 34.0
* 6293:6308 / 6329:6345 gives 35.4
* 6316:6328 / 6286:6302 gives 36.0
